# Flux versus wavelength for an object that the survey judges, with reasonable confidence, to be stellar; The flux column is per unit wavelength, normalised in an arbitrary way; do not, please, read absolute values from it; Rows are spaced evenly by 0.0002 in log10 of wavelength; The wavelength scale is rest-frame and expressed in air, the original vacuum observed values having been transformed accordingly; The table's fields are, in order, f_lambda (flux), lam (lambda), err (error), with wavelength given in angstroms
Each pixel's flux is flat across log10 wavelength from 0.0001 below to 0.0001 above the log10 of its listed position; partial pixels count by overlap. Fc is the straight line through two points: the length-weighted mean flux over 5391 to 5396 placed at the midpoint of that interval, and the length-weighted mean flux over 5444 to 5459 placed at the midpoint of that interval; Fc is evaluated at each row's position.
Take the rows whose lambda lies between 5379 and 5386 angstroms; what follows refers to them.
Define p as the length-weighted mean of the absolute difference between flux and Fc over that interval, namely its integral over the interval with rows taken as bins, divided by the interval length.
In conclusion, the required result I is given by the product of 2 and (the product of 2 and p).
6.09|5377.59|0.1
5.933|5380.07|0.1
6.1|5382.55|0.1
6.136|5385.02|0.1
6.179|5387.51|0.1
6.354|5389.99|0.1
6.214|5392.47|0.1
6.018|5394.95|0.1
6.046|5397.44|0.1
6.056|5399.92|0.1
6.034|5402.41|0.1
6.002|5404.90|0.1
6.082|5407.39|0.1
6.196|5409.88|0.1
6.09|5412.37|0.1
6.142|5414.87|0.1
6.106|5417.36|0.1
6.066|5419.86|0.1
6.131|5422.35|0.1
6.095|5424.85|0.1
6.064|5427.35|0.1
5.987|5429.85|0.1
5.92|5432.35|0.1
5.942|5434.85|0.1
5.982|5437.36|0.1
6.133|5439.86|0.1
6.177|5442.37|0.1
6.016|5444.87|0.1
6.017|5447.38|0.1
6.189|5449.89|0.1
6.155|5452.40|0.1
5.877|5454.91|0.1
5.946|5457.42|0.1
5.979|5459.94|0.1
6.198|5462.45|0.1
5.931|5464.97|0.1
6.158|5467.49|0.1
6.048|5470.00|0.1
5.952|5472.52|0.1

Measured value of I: 0.41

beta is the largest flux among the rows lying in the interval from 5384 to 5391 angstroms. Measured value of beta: 6.354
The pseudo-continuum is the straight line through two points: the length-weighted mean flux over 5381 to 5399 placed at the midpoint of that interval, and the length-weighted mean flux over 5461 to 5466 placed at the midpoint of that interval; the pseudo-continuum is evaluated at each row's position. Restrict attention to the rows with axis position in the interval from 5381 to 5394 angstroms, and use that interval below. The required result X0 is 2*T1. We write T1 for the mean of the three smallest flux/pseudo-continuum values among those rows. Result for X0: 2.00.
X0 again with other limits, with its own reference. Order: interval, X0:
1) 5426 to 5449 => 1.95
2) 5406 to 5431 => 1.98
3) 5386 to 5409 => 1.96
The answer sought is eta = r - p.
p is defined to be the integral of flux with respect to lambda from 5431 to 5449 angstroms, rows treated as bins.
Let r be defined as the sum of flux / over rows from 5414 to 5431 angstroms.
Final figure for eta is -66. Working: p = 108.5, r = 42.6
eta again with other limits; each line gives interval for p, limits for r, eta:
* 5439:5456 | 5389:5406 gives -61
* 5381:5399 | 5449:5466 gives -68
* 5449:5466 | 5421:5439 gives -61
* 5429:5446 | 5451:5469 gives -60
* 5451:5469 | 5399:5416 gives -66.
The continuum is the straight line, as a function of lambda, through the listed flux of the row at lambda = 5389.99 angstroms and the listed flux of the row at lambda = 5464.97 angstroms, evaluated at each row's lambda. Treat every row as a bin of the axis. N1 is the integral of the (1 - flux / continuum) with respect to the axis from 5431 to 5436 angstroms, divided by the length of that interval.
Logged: 0.029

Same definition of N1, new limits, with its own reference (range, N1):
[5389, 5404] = 0.032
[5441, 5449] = -0.005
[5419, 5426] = 0.012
